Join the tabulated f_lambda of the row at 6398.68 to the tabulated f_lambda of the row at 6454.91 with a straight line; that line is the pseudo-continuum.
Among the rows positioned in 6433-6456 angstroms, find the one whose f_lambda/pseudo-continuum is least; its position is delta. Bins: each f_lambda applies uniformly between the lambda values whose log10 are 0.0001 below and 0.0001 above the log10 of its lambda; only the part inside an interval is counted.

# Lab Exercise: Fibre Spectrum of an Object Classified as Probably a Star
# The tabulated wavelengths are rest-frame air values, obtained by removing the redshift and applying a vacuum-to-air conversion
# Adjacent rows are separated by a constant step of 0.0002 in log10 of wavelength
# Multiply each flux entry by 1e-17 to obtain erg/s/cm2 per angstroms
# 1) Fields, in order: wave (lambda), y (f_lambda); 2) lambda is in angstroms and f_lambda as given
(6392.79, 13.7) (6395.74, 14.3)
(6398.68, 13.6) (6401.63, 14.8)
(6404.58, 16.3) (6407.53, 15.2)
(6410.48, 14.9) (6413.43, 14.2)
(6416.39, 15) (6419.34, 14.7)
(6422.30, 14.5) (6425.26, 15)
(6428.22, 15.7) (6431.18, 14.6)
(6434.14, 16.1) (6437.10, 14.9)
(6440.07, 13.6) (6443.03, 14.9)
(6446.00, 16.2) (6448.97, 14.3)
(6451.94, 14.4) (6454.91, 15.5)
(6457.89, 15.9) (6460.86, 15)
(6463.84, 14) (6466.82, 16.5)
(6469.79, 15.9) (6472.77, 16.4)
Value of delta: 6440.07 angstroms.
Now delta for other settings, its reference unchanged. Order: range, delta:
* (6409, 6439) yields 6431.18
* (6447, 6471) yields 6463.84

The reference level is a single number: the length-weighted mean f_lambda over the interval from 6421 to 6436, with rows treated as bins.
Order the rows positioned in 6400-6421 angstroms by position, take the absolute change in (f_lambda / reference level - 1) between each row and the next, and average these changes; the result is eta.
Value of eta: 0.052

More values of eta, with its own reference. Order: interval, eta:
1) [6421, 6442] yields 0.069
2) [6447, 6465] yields 0.046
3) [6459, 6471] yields 0.090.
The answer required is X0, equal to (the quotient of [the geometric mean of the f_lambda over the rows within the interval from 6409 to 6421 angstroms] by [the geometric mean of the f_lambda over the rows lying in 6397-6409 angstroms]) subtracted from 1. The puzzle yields 0.017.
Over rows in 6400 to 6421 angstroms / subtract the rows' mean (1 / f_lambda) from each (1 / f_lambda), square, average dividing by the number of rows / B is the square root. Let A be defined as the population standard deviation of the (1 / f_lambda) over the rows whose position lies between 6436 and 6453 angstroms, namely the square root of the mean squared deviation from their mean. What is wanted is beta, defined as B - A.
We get -0.0010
